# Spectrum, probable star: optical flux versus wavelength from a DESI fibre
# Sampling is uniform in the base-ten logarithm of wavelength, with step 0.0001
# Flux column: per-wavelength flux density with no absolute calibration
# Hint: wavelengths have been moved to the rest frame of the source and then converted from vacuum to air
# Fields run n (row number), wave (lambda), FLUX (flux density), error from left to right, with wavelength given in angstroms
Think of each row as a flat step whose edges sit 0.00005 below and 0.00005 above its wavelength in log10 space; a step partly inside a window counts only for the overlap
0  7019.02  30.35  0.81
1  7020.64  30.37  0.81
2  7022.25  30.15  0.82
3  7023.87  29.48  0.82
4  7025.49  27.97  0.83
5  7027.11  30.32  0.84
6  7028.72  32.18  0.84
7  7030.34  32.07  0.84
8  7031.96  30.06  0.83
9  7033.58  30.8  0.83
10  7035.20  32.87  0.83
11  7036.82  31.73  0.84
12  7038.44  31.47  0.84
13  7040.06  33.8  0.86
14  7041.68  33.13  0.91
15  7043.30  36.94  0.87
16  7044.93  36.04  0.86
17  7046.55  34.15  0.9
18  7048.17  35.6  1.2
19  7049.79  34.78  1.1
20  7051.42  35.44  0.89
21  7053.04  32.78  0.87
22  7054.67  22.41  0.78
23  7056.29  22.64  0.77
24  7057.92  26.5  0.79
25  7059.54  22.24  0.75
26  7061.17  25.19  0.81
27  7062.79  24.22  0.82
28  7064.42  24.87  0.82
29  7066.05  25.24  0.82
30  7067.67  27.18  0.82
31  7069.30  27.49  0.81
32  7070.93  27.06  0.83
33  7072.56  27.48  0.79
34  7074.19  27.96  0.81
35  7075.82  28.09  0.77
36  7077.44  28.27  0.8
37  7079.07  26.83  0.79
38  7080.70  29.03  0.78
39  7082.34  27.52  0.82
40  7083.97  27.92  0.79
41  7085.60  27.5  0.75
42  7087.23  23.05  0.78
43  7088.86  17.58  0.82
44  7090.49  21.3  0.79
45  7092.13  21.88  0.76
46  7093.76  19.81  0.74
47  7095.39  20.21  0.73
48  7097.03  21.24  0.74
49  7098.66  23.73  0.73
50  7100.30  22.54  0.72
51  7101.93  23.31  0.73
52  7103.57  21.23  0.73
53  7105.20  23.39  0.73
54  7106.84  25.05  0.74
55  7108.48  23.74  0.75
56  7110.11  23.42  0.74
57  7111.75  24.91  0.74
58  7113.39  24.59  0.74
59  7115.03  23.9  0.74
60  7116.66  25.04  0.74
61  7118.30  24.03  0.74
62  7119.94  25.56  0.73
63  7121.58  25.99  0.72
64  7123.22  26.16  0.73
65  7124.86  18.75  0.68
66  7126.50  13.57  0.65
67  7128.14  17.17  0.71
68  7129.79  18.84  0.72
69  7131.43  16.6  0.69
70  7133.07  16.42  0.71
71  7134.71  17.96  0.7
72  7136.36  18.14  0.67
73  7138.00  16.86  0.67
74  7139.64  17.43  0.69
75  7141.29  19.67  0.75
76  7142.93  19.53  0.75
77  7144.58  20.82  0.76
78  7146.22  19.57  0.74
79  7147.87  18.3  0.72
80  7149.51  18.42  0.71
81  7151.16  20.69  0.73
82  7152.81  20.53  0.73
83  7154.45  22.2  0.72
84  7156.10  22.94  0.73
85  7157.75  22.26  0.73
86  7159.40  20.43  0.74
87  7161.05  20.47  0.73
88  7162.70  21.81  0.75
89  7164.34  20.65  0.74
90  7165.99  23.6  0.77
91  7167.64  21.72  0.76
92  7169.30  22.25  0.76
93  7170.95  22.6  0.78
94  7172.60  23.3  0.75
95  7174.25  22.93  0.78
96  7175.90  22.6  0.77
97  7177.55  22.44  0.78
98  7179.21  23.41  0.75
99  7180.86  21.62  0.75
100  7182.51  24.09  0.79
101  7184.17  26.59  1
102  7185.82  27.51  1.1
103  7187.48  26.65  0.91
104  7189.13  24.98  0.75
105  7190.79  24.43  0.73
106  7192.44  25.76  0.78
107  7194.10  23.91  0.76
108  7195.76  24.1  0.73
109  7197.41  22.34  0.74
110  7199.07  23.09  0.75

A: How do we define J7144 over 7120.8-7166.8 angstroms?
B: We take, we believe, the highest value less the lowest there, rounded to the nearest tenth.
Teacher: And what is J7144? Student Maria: 12.6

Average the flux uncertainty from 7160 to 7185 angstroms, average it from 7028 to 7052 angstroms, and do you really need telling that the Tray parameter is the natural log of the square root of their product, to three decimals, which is -0.181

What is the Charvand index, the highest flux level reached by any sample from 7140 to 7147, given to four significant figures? 20.82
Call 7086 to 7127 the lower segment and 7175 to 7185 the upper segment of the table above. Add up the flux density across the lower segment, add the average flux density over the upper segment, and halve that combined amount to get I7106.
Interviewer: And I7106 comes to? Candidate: 294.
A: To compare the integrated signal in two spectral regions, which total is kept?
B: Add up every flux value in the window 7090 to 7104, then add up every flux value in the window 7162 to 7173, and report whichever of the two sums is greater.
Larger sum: 195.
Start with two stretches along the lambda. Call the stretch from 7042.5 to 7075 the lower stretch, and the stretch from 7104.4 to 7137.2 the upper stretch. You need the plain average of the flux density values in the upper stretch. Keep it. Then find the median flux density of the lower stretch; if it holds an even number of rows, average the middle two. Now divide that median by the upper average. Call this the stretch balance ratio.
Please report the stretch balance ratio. 1.26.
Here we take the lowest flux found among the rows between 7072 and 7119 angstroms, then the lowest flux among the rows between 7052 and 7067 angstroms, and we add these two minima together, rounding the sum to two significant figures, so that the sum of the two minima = 40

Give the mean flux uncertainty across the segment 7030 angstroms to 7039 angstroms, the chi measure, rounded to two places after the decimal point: 0.83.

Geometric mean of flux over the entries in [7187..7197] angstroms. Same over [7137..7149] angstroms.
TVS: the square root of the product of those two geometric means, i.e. 22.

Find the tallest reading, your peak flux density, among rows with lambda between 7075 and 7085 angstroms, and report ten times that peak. 290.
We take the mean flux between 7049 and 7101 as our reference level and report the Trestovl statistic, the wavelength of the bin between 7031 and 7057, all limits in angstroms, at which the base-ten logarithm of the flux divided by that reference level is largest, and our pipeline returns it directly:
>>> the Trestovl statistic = 7043.30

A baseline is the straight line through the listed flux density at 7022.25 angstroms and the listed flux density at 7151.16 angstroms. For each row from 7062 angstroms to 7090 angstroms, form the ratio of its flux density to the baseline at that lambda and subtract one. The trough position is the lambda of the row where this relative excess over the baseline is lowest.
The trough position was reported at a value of 7088.86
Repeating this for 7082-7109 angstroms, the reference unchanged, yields 7088.86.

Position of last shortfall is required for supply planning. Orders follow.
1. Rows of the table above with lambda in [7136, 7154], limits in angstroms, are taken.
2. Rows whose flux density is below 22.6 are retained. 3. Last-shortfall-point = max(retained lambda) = 7152.81 angstroms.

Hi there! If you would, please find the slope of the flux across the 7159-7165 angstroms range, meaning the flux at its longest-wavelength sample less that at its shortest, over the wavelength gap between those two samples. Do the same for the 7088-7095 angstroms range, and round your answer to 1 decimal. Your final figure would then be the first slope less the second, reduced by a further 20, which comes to -20.4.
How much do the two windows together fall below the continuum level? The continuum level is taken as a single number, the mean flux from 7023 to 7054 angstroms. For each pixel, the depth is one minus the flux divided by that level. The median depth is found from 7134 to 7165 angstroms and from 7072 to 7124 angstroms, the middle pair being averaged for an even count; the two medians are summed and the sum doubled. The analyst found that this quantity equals 1.26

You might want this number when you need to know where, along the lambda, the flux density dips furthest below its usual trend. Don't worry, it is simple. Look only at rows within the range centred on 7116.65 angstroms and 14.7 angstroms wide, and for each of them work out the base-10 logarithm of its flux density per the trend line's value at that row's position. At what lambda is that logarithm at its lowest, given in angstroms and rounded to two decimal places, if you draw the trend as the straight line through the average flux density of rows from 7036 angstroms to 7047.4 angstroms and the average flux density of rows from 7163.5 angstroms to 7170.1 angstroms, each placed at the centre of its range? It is 7110.11 angstroms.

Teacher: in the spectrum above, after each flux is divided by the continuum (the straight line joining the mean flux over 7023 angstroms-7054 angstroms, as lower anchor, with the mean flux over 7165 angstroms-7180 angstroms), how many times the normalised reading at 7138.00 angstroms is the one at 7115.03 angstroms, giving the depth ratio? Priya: 1.33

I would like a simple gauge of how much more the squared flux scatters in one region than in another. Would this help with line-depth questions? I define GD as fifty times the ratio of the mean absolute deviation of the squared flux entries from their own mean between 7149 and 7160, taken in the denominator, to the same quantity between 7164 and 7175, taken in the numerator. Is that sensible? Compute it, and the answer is 34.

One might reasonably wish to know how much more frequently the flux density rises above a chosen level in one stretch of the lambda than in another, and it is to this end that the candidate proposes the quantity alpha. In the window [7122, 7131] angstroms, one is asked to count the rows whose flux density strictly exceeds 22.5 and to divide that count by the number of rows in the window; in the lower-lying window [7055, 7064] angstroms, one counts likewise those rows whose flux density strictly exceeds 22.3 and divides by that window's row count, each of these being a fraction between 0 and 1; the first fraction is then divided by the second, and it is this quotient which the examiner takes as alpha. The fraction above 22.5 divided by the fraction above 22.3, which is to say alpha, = 0.25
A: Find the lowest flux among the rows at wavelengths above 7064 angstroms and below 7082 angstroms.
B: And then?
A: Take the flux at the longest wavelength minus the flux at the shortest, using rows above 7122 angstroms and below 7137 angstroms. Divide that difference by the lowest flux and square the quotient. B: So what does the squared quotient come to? 0.104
